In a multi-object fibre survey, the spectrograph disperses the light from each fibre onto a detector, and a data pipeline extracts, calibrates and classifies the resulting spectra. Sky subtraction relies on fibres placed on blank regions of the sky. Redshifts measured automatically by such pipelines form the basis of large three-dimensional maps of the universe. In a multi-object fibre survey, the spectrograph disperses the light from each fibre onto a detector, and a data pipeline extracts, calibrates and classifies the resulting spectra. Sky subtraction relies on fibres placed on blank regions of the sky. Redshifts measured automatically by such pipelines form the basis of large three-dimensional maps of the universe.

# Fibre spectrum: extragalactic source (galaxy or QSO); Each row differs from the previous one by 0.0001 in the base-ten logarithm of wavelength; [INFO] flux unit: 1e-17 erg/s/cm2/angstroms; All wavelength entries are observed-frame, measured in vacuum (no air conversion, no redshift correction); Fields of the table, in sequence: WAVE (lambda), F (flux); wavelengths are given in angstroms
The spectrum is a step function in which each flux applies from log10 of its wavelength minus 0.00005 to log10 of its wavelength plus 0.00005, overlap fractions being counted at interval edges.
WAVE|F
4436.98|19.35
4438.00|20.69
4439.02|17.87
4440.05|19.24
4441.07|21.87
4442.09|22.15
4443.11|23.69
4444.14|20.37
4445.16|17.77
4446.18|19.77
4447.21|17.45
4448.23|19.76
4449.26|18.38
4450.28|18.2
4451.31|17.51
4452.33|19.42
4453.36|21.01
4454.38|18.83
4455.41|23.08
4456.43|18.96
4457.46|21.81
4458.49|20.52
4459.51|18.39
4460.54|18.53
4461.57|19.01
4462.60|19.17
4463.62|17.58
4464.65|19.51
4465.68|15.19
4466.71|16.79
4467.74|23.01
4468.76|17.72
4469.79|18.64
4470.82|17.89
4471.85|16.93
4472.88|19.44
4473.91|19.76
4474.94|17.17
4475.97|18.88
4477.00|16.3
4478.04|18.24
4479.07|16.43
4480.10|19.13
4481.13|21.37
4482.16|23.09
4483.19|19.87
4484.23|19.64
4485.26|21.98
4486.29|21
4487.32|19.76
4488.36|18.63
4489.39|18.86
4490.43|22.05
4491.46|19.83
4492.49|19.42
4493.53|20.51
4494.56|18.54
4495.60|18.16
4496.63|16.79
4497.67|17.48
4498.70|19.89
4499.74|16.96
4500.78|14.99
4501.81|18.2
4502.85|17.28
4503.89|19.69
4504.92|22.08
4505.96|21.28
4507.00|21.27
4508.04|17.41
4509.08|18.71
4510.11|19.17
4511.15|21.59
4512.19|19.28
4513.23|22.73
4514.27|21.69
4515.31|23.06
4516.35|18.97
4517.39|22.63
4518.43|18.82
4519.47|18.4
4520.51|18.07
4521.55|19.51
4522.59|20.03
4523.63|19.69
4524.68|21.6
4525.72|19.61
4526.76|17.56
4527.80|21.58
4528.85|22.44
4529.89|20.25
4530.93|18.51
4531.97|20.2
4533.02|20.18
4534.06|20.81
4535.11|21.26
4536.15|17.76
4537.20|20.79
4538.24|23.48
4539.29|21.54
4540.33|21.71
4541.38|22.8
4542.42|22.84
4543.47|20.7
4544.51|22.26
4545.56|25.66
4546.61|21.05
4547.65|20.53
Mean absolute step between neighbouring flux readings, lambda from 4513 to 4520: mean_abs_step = 2.4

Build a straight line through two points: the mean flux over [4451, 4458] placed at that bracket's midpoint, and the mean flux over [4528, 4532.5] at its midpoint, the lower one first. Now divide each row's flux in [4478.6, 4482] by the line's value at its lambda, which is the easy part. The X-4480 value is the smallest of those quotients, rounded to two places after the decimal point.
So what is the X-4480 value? 0.81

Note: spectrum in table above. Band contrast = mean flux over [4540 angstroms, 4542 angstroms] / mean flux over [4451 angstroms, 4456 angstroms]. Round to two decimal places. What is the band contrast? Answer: 1.11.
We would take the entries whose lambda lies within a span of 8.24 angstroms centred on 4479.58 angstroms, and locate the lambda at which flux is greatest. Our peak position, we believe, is 4482.16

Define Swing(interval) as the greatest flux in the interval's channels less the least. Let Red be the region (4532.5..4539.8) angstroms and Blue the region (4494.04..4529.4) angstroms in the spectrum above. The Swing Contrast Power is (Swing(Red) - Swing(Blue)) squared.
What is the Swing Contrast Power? 5.5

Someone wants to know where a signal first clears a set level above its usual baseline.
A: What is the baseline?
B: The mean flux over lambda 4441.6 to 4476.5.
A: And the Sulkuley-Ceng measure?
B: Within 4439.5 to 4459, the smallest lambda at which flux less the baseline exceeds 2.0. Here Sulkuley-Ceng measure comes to 4441.07 angstroms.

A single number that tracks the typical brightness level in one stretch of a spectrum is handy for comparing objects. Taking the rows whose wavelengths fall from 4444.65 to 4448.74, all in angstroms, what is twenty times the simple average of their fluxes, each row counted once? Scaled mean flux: 374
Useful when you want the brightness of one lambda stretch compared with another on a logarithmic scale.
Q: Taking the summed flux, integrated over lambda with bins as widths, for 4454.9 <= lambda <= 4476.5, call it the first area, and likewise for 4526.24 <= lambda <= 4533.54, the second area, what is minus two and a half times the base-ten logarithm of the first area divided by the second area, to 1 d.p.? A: -1.1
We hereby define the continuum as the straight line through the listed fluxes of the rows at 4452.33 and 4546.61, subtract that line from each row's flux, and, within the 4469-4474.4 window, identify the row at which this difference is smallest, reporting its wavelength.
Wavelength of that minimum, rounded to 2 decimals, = 4471.85 angstroms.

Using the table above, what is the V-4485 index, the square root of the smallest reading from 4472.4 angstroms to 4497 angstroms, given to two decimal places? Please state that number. 4.04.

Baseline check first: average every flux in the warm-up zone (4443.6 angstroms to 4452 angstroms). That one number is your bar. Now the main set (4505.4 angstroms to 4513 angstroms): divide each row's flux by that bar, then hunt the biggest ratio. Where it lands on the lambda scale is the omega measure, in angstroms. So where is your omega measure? 4511.15 angstroms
